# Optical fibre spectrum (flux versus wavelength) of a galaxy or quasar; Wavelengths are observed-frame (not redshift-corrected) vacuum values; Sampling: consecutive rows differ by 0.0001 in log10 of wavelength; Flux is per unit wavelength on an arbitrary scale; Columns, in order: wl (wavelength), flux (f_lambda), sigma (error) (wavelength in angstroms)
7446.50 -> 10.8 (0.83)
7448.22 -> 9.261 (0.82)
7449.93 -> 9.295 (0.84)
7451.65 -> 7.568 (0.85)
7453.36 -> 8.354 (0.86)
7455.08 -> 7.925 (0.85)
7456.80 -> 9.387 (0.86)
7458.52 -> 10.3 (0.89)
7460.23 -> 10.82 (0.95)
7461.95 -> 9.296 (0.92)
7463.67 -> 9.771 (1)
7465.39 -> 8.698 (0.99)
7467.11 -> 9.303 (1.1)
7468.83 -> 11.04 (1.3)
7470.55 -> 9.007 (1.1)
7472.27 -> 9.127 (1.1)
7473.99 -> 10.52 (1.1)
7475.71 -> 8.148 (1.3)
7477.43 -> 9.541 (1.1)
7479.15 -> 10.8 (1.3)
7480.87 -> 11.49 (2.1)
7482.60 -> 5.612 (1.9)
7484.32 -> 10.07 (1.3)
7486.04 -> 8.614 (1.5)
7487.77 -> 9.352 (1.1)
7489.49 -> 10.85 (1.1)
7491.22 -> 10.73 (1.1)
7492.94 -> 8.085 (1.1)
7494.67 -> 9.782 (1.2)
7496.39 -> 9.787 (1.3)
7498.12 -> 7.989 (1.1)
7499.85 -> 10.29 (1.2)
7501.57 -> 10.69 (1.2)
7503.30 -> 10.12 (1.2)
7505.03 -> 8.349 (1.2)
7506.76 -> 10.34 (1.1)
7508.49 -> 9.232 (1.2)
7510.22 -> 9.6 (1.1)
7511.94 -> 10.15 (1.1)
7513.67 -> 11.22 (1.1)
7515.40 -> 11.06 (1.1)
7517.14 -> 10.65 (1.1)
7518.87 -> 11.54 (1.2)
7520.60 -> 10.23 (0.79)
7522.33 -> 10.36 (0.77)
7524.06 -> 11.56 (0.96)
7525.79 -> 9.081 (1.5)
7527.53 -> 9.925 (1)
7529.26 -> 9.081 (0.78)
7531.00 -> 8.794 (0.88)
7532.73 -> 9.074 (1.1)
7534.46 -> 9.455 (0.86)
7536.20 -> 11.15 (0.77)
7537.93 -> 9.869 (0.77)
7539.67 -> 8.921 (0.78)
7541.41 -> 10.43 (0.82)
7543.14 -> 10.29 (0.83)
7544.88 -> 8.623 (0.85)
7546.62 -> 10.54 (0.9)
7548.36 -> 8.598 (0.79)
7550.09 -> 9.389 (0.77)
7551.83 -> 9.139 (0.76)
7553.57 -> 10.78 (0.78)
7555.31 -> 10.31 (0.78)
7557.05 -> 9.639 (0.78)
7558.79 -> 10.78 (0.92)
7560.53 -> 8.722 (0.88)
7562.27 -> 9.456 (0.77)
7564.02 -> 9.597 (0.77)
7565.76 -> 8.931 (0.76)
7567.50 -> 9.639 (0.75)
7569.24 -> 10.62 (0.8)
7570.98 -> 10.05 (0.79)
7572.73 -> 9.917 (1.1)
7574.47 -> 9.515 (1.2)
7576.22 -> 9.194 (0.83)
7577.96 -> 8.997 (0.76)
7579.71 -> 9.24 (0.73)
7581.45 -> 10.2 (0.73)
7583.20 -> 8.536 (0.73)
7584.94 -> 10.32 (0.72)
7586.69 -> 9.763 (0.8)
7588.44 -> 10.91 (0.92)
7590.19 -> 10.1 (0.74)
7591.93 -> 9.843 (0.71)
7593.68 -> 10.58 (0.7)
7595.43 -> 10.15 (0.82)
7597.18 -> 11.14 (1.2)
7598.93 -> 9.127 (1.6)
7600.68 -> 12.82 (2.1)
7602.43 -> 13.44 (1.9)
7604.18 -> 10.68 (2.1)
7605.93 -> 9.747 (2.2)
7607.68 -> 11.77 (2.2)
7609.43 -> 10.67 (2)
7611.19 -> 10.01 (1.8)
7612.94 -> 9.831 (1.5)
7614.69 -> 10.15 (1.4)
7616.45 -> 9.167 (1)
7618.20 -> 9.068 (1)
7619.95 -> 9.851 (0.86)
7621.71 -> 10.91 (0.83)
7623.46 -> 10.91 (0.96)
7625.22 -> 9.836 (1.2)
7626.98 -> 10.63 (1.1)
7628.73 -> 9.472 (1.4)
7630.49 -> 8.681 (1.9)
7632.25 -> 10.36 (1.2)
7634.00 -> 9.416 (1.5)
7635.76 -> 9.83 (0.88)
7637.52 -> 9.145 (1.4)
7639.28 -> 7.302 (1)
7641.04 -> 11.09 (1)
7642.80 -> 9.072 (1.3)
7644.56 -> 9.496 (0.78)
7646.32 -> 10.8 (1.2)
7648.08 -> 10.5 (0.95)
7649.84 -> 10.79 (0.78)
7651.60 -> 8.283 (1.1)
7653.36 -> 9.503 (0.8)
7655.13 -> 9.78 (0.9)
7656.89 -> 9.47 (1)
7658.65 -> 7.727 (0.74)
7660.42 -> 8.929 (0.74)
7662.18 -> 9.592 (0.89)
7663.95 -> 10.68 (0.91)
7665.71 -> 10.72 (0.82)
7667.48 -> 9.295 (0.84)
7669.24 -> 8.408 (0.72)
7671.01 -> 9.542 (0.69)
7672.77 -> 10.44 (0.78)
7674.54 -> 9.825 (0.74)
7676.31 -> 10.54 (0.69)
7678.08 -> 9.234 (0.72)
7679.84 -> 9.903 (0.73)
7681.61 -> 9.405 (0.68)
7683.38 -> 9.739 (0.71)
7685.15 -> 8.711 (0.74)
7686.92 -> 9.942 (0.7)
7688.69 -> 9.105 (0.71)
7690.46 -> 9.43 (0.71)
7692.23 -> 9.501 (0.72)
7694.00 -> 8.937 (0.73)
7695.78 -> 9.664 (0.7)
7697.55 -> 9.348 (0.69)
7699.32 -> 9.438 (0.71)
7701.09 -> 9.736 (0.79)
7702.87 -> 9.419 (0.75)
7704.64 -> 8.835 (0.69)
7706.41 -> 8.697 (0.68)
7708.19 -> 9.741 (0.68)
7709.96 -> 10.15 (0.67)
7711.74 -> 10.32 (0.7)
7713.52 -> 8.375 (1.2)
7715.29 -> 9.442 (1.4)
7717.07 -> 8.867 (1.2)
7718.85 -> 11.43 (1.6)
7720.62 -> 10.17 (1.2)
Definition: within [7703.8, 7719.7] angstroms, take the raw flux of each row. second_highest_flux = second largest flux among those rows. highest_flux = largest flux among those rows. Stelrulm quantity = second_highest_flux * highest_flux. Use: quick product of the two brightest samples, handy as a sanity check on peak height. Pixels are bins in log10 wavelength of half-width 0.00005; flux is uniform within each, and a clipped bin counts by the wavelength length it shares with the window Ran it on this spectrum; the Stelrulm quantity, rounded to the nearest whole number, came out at 118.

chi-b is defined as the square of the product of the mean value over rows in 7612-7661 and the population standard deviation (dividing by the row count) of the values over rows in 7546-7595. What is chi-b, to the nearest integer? 43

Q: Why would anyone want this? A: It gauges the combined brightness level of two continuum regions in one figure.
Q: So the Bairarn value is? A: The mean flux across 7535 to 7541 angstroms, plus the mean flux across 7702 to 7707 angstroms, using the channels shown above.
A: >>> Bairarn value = 19.0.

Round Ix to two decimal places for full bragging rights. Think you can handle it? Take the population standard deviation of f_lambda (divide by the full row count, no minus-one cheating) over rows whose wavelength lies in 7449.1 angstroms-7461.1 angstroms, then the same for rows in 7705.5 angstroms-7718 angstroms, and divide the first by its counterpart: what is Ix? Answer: 1.62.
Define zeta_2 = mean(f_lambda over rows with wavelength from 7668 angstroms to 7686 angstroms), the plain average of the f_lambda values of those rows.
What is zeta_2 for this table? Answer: 9.57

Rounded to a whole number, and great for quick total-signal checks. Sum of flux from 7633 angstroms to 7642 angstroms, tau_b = 47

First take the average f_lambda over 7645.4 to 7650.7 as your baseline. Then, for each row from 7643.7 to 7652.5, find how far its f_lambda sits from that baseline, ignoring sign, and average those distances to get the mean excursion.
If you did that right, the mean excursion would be 0.80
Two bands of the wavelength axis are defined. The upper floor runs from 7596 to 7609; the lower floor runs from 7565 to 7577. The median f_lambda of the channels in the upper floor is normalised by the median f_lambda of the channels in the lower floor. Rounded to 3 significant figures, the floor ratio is 1.16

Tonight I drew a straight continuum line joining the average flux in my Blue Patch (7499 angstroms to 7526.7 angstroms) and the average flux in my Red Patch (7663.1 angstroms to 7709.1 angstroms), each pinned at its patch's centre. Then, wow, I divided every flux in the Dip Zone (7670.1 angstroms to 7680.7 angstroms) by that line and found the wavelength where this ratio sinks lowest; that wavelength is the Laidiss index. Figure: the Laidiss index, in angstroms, 7678.08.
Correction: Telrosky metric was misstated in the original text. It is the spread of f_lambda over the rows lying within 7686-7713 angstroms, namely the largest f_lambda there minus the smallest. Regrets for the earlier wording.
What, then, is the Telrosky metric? 1.6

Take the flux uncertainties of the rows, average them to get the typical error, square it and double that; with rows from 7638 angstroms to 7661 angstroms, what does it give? 1.8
